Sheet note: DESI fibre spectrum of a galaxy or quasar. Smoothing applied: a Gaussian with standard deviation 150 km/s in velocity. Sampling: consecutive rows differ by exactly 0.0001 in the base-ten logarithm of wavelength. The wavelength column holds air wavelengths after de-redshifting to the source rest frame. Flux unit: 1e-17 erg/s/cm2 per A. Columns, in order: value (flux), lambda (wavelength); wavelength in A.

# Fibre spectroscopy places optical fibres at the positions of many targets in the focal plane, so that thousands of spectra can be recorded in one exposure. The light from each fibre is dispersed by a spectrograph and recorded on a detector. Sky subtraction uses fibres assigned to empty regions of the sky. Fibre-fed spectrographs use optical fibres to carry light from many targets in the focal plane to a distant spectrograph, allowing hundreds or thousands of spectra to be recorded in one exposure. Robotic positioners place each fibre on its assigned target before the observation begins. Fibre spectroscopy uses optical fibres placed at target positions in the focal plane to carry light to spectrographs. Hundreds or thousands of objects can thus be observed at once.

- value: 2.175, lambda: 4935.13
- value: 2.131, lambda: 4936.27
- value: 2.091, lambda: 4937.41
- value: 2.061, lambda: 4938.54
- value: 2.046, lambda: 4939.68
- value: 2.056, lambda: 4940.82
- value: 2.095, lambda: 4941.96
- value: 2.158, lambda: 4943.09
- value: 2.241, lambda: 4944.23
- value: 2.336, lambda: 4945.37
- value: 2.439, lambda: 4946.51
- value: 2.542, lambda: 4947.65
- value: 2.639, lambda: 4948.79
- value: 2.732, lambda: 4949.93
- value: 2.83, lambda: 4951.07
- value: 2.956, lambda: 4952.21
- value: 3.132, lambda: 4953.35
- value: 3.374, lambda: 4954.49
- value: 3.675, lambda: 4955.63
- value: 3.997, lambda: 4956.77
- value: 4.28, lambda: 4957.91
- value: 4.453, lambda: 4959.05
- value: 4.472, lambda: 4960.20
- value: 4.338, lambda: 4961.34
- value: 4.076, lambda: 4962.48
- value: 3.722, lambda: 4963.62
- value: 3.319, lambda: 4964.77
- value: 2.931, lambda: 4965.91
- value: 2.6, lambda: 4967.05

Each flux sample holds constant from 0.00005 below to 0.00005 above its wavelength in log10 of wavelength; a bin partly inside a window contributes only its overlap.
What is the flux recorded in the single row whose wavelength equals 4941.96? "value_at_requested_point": 2.095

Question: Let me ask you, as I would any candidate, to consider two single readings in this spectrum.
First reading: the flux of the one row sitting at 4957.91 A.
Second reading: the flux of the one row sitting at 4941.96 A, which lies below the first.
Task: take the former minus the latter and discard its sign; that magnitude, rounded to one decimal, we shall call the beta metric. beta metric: 2.2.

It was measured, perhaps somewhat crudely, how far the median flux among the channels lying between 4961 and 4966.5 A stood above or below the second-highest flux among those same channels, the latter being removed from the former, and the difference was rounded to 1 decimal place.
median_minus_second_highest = -0.4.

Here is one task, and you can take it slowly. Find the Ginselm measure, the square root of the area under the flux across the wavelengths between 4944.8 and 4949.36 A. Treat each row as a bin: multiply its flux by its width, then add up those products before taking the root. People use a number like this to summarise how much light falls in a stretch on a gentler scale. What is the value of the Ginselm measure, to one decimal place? 3.4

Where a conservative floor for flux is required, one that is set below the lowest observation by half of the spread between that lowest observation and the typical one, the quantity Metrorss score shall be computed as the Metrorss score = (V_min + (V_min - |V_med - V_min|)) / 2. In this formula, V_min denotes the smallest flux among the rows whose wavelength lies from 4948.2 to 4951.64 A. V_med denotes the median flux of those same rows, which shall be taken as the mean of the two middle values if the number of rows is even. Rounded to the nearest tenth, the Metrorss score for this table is 2.6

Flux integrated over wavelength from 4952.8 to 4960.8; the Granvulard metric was 31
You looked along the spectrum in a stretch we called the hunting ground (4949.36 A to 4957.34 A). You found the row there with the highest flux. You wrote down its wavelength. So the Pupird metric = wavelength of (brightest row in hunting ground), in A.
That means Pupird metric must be 4956.77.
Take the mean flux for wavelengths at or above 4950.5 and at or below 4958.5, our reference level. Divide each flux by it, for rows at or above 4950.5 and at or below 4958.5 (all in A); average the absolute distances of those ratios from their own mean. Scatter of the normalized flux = 0.13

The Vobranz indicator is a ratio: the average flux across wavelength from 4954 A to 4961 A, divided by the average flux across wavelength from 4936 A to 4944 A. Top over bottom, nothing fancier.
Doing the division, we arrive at 1.9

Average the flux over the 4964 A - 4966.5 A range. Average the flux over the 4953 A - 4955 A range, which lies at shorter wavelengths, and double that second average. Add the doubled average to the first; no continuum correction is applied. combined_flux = 10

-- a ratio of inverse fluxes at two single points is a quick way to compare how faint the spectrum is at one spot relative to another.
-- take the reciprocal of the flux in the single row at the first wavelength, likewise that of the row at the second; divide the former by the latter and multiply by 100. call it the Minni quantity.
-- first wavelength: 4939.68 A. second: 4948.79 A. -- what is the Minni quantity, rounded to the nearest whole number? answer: 129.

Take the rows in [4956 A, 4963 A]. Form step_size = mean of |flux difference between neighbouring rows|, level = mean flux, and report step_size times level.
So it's 0.74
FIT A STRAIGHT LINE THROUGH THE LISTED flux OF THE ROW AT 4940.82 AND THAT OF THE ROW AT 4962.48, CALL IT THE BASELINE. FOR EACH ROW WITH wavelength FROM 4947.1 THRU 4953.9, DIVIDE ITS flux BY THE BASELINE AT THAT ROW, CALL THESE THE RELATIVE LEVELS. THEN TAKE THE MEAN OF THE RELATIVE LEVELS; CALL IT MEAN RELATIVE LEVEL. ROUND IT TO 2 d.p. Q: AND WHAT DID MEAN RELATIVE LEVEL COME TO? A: 0.95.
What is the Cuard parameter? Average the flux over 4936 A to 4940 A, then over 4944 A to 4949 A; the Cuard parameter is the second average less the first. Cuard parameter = 0.36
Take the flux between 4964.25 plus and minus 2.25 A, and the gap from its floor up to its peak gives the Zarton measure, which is 1.1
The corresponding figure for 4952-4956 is 0.7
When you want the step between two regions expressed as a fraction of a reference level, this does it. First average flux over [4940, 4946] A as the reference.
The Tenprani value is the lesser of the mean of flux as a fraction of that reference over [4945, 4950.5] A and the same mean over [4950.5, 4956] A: 1.17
